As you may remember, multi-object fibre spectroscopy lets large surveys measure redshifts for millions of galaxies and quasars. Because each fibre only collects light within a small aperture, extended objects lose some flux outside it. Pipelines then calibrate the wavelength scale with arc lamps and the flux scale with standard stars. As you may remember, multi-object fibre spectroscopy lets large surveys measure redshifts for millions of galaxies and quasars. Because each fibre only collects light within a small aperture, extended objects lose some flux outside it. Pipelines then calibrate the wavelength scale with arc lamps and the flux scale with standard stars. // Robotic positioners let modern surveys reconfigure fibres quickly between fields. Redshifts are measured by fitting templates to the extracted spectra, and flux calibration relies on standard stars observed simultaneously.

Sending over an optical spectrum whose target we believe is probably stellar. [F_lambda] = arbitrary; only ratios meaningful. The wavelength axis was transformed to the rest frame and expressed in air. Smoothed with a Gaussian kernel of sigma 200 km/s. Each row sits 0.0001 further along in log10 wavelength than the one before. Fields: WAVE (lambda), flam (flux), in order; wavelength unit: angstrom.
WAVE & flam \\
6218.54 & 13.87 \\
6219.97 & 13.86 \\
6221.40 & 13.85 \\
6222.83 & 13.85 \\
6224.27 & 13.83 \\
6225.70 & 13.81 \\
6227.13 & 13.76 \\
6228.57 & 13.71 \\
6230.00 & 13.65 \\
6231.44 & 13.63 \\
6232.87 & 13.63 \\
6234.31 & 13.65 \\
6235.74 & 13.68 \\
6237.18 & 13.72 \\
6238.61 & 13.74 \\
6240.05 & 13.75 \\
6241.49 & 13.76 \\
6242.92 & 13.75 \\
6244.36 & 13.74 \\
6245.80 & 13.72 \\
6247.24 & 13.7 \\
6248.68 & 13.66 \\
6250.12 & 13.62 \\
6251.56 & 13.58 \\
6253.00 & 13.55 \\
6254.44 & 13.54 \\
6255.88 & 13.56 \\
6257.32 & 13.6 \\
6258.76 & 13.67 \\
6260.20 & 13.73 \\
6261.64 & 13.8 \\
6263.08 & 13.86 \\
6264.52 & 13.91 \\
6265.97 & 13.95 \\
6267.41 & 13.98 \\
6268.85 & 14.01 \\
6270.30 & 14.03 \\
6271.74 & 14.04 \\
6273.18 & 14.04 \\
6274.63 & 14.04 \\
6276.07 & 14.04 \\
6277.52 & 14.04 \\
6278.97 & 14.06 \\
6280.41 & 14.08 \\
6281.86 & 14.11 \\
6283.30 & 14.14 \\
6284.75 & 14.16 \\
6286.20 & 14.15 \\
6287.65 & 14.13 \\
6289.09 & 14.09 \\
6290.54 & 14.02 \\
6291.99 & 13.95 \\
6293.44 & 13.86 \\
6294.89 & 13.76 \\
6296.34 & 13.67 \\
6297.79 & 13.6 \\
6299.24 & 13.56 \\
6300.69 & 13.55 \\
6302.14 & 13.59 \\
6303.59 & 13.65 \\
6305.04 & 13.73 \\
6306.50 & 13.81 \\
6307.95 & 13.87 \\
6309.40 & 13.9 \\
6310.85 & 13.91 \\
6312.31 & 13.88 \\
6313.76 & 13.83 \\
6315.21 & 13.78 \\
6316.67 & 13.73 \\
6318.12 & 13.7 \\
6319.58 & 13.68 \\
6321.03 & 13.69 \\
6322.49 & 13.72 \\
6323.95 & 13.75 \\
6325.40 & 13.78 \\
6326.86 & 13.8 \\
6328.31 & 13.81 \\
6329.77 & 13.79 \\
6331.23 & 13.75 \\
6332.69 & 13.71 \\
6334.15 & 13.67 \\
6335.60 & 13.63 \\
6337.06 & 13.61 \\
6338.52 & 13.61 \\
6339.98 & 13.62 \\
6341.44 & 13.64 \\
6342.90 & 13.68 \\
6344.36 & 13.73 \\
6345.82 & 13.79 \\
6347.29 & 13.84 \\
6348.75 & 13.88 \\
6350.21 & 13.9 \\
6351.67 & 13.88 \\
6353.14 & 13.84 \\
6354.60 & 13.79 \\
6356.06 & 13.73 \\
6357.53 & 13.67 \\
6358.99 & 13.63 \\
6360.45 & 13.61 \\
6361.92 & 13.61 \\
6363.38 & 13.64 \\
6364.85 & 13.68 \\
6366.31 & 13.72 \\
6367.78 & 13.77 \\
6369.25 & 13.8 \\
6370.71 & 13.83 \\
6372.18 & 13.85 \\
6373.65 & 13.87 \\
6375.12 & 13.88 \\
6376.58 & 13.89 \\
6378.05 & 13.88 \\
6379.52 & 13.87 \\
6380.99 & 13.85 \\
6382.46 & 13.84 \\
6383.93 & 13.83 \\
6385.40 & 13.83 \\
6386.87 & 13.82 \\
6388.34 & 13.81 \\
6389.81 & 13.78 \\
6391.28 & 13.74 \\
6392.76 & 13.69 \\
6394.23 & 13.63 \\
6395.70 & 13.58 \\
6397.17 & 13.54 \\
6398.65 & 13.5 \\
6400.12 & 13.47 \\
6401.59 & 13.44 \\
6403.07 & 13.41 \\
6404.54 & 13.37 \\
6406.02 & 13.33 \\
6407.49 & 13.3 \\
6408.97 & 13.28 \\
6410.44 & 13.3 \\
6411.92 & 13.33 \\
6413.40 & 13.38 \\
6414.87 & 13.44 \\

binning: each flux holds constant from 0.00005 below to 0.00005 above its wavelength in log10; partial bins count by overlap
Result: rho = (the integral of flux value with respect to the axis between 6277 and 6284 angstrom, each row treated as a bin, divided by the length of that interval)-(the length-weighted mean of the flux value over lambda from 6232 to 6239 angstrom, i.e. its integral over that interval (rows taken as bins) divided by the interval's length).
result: 0.40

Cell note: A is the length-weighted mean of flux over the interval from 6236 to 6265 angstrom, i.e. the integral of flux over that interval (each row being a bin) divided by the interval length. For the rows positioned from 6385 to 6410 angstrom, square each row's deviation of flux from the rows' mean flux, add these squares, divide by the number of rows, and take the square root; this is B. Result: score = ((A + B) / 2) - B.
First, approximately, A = 13.7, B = 0.19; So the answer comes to 6.76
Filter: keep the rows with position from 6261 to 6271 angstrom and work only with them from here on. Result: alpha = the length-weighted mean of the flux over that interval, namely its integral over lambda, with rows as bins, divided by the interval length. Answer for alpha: 13.93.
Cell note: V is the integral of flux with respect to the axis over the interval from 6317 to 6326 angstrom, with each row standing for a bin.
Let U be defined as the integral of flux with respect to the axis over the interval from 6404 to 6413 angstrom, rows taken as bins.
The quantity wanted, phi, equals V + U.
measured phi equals 243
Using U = 120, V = 124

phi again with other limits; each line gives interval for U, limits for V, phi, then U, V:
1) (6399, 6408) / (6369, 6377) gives 232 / 121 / 111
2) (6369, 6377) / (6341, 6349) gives 221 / 111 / 110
